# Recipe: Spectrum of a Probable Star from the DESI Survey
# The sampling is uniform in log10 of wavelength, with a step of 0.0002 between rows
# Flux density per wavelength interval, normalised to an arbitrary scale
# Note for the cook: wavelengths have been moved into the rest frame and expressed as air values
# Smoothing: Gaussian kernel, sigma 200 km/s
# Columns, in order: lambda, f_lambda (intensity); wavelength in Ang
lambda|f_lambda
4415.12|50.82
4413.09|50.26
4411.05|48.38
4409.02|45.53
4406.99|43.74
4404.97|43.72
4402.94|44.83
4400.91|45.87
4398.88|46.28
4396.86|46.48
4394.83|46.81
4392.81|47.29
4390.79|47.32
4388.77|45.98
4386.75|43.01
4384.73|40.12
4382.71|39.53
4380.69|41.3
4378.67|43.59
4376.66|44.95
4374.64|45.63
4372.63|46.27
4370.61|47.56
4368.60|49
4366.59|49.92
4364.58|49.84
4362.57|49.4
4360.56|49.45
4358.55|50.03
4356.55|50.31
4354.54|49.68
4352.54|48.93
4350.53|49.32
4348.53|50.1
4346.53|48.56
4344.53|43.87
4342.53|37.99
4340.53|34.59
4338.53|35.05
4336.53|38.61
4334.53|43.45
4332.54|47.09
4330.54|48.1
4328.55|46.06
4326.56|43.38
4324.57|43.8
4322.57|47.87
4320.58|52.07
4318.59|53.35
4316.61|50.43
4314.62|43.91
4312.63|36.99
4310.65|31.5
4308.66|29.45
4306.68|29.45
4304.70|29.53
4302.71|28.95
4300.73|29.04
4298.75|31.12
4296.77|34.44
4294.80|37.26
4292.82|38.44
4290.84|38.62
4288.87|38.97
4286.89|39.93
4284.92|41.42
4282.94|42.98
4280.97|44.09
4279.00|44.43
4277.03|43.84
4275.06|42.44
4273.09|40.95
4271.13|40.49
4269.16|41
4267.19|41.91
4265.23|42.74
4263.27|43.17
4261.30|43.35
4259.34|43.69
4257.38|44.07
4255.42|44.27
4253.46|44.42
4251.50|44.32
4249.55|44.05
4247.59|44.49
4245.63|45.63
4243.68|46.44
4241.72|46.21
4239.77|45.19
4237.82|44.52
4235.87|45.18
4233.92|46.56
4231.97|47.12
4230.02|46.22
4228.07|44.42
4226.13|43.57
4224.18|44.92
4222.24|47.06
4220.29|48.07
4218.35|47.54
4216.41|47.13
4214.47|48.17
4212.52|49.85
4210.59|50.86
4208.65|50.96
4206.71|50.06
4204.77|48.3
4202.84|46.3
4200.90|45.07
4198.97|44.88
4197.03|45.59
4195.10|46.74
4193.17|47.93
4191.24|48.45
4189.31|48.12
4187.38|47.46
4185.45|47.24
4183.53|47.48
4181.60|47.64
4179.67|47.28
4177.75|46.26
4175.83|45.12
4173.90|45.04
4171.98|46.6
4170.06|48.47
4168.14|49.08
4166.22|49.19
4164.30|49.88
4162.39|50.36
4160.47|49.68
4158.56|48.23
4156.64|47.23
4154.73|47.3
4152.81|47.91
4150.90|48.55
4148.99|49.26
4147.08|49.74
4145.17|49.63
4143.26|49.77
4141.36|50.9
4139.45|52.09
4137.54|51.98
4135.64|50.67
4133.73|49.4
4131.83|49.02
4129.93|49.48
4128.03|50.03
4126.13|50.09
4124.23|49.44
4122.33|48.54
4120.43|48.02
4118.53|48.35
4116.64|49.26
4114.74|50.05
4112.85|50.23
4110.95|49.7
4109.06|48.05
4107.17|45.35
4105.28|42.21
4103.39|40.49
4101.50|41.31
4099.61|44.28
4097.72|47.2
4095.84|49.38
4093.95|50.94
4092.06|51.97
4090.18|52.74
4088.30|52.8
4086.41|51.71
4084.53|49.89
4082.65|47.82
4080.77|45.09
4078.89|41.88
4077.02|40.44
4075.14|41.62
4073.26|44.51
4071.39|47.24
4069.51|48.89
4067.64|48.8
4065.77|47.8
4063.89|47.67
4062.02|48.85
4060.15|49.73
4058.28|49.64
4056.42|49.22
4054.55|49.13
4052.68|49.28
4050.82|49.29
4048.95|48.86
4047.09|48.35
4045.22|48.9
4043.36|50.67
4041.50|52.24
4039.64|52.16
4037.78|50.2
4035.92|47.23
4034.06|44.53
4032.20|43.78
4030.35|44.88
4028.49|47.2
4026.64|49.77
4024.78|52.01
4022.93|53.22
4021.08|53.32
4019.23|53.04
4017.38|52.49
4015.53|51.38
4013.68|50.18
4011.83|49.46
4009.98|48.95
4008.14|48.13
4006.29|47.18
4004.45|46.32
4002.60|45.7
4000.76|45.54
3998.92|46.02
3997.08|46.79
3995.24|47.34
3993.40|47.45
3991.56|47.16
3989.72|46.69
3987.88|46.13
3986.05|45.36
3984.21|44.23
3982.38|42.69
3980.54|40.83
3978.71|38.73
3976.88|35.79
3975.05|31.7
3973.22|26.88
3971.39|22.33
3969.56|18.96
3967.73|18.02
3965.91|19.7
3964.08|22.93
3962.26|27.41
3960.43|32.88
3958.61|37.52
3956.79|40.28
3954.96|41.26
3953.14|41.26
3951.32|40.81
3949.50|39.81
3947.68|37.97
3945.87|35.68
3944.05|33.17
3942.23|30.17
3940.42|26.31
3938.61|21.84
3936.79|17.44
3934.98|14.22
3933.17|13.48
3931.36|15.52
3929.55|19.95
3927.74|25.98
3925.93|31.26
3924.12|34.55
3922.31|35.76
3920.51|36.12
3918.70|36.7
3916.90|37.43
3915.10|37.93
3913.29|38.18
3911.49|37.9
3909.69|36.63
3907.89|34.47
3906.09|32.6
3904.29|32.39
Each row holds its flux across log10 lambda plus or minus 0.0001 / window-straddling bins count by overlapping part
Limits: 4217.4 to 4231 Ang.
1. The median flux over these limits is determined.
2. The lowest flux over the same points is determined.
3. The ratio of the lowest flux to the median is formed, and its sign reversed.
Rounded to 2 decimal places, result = -0.94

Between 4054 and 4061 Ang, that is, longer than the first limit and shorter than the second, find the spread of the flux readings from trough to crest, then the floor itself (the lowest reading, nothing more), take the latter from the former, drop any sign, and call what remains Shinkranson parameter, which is 49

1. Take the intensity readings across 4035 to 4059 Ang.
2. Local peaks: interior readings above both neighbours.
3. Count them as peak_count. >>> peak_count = 2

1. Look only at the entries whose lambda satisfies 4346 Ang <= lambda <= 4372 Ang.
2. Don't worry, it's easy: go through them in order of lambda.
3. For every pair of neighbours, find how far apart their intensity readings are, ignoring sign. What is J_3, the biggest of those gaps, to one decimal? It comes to 1.5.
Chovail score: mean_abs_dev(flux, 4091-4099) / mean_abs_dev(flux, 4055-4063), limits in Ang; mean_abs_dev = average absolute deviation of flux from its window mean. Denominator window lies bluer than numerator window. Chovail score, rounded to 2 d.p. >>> 4.87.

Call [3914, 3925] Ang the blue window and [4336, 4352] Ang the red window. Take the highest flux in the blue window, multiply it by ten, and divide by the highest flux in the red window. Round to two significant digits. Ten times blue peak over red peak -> 7.6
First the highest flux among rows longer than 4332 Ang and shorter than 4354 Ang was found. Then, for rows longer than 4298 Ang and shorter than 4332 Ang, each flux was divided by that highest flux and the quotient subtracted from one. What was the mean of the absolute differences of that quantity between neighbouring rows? 0.0517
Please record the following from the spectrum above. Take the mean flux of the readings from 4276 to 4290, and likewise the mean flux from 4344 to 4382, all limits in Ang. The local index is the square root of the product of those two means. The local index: 44.9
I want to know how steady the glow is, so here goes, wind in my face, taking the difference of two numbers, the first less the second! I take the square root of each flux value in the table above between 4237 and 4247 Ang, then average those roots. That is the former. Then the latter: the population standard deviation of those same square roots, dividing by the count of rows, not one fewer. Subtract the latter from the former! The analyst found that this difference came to 6.70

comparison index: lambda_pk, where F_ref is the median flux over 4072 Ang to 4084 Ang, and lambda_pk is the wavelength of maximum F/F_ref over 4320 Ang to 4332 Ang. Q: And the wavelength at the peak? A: 4320.58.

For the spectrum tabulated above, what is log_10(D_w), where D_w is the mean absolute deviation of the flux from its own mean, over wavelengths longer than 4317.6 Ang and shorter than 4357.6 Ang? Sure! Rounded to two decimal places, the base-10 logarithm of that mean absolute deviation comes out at 0.64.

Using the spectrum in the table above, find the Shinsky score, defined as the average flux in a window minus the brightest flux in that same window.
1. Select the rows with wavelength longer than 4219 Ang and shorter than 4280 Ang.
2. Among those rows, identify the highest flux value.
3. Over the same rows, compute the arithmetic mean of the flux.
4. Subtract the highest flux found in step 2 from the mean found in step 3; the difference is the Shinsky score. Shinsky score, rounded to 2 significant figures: -3.7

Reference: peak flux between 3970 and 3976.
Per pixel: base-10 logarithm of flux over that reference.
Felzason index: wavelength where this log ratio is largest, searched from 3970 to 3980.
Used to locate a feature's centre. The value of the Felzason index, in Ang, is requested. 3978.71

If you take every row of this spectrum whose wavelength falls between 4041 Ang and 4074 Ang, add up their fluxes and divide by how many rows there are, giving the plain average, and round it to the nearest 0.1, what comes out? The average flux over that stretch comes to 48.8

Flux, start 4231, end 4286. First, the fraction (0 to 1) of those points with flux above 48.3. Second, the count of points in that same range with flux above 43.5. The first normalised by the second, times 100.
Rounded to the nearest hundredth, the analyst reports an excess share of 0.00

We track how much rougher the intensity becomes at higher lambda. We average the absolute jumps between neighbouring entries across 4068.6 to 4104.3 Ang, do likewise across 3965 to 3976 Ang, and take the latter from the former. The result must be -1.2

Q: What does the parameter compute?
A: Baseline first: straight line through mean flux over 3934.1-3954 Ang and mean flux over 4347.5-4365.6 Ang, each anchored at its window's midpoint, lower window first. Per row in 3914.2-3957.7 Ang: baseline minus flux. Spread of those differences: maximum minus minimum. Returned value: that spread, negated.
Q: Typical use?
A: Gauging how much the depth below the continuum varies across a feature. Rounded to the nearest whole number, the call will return -27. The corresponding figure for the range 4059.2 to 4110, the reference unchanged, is -13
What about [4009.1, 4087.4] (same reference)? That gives -15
